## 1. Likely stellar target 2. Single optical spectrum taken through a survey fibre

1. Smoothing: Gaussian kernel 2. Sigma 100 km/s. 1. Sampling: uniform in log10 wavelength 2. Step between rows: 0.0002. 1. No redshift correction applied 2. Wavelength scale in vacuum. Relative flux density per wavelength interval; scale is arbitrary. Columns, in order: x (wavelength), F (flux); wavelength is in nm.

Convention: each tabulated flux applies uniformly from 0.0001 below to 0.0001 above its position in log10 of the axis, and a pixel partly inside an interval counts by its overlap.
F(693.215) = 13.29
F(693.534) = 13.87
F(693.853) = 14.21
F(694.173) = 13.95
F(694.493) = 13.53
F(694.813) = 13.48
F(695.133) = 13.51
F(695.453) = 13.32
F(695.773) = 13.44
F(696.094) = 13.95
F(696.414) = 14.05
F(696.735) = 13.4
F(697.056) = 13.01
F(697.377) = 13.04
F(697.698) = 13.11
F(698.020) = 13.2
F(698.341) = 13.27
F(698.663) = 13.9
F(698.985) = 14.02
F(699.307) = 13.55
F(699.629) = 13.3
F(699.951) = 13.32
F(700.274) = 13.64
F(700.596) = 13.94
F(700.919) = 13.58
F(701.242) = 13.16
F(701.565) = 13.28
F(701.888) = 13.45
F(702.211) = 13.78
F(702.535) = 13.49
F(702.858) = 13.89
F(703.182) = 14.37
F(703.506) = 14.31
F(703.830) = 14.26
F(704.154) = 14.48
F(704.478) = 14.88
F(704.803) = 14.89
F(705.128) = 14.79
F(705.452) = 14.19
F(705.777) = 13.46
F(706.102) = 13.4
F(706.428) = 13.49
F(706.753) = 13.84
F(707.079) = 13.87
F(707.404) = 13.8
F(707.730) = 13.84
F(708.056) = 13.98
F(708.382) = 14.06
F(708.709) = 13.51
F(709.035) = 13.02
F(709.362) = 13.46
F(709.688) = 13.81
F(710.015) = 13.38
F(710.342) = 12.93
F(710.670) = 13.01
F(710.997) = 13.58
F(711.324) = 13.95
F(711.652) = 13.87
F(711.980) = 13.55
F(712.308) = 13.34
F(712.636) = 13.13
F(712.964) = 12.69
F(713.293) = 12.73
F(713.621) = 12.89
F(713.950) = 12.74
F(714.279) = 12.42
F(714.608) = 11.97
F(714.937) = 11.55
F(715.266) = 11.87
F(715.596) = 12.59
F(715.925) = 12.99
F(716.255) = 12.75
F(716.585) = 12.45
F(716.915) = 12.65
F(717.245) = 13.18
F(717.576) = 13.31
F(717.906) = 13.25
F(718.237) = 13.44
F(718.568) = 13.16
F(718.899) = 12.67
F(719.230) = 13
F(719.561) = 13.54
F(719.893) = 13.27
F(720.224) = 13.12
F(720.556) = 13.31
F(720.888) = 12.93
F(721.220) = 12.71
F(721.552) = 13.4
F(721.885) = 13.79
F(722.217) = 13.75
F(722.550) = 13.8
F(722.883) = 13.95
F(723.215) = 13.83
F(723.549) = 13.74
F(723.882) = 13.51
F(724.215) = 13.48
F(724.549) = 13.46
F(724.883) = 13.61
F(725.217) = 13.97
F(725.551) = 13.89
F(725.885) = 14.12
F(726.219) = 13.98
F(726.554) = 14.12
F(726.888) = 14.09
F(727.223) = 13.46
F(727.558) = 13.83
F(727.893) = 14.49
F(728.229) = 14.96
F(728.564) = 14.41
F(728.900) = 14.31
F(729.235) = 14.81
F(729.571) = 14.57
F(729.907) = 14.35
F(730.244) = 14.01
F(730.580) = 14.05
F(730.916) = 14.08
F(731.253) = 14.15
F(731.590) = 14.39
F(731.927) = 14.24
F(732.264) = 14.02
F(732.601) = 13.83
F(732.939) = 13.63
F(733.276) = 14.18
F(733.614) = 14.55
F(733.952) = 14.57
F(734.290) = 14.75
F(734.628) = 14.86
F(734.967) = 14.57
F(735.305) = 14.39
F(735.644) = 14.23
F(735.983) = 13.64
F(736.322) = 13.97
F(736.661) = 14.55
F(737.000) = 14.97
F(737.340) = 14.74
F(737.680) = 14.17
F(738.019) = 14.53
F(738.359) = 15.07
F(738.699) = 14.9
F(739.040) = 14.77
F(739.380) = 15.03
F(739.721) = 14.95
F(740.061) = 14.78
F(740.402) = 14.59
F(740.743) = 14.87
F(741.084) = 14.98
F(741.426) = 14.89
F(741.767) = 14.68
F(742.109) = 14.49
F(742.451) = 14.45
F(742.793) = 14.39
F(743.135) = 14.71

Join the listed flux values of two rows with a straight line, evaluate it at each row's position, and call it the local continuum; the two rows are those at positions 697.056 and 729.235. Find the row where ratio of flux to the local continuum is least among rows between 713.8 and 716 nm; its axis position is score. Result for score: 714.937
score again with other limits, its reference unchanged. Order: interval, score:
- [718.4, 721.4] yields 721.220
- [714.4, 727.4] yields 714.937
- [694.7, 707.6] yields 706.102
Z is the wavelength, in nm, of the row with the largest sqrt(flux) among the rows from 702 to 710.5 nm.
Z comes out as 704.803 nm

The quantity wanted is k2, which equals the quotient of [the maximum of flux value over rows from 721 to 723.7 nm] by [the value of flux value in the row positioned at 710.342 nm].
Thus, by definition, 1.08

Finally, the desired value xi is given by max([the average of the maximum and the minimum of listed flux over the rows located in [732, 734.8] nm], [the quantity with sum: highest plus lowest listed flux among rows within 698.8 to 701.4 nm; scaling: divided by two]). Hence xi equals 14.2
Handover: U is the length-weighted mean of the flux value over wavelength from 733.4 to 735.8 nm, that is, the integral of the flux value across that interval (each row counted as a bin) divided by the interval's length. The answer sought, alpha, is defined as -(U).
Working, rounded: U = 14.6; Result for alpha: -14.6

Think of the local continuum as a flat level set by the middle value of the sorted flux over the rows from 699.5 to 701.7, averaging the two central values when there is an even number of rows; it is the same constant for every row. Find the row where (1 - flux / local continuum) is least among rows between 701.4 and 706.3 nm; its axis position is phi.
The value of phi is 704.803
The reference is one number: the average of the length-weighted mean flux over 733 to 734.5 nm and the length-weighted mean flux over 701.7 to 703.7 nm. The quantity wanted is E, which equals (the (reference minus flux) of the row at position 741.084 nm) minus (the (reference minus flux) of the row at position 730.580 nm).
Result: -1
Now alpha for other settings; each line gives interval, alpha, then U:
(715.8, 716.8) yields -12.7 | 12.7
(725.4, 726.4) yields -14.0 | 14.0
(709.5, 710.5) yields -13.4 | 13.4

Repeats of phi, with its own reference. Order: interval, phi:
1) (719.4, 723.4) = 722.883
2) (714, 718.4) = 718.237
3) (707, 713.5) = 708.382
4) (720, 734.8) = 728.229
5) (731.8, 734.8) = 734.628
